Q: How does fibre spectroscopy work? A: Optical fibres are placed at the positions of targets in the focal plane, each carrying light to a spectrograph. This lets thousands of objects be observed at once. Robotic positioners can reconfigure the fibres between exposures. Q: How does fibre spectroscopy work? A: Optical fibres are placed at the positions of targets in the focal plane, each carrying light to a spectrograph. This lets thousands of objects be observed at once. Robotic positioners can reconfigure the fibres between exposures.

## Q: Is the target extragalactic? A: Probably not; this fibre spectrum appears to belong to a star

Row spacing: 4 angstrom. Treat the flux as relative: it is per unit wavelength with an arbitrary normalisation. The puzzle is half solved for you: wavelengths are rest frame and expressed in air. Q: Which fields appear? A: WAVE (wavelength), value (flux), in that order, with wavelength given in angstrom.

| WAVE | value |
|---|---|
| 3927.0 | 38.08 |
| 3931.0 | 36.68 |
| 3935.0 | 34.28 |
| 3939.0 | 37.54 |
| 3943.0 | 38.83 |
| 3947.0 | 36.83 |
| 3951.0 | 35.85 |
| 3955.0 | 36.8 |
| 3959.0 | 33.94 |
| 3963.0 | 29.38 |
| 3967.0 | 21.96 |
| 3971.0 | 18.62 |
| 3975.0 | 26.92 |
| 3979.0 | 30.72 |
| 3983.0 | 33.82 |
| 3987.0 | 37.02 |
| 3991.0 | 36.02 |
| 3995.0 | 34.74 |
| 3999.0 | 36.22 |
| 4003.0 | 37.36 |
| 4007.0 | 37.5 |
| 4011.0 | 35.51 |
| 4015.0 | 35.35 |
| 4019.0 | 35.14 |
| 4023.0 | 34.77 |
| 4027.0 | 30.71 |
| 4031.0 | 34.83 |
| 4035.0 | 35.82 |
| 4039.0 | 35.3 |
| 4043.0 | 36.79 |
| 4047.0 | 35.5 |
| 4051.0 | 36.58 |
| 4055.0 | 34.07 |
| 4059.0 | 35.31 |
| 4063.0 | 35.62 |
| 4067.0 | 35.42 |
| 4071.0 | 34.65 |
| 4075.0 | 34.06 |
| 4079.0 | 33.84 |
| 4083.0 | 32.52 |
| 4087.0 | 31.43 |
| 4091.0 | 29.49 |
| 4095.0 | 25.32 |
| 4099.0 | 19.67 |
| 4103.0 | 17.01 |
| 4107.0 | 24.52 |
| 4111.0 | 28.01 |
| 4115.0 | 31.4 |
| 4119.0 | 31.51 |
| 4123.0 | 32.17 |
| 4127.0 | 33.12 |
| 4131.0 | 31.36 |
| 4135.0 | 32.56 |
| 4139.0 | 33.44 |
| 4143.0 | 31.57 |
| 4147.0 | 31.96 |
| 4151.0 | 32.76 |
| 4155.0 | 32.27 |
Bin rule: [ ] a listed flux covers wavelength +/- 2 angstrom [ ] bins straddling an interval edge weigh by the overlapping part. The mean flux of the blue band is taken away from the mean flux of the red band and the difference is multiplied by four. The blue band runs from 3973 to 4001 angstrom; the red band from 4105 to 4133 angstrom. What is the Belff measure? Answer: -13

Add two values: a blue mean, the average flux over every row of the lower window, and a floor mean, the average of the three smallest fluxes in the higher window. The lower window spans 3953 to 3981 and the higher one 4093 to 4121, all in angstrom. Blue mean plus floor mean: 49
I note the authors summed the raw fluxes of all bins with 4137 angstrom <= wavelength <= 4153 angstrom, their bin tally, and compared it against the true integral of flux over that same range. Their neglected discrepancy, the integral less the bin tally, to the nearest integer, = 389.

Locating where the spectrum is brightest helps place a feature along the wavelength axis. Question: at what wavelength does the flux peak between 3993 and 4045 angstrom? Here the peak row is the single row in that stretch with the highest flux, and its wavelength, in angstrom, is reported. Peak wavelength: 4007.0 angstrom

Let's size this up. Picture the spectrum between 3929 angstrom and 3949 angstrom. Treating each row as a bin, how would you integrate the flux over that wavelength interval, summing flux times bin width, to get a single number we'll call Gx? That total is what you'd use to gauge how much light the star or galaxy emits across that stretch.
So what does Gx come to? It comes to 737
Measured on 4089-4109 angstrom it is 464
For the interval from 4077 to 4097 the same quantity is 610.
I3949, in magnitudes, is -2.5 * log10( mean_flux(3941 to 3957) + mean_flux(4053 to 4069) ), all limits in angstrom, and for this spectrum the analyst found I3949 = -4.65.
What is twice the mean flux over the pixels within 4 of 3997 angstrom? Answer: 71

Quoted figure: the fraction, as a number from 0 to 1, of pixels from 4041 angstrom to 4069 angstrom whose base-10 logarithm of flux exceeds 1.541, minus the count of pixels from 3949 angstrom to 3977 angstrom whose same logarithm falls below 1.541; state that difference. -4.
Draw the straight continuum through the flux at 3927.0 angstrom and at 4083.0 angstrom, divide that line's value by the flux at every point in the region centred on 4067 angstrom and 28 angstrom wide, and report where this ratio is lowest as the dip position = 4063.0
